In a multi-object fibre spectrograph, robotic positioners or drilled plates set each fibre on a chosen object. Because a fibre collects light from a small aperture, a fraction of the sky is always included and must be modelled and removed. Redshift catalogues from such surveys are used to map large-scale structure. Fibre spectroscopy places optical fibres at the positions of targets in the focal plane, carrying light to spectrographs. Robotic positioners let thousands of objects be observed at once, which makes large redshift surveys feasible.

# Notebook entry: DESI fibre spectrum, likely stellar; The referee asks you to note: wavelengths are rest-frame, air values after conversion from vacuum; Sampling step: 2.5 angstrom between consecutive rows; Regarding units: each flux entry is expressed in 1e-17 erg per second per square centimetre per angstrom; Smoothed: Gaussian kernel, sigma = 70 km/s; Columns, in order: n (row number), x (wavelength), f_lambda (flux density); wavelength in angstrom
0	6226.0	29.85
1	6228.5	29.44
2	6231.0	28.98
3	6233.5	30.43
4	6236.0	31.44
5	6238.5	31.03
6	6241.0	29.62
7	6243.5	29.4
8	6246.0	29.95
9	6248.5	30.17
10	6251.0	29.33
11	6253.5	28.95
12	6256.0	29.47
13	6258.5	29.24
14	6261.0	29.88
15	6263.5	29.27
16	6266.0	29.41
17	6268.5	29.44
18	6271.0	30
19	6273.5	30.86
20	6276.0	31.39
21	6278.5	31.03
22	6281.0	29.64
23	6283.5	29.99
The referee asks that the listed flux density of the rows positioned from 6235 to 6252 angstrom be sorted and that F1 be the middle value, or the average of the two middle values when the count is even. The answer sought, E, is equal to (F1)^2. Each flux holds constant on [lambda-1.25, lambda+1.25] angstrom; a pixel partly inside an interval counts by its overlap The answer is 897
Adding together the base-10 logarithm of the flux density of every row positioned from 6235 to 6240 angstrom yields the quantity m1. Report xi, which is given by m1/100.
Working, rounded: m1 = 2.989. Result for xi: 0.0299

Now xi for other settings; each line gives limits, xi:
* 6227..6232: 0.0293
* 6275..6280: 0.0299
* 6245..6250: 0.0296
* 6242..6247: 0.0294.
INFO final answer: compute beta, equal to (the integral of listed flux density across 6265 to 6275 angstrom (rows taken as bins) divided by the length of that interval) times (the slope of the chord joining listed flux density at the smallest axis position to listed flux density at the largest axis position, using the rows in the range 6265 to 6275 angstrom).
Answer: 5.8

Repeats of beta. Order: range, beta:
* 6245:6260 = -1.7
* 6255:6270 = -0.1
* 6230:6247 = 1.9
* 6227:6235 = 5.9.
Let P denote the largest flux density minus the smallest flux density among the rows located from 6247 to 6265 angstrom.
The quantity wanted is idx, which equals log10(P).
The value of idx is 0.1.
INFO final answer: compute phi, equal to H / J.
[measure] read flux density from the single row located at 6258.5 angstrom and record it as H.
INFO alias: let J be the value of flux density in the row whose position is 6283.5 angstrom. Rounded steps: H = 29.24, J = 29.99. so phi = 0.97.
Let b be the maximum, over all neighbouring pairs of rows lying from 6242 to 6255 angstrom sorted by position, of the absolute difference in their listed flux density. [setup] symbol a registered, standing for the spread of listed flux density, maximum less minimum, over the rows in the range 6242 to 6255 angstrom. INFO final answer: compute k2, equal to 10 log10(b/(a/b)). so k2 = -2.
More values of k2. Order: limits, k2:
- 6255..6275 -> -3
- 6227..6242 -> -1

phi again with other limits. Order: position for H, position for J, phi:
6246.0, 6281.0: 1.01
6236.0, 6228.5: 1.07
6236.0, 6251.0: 1.07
